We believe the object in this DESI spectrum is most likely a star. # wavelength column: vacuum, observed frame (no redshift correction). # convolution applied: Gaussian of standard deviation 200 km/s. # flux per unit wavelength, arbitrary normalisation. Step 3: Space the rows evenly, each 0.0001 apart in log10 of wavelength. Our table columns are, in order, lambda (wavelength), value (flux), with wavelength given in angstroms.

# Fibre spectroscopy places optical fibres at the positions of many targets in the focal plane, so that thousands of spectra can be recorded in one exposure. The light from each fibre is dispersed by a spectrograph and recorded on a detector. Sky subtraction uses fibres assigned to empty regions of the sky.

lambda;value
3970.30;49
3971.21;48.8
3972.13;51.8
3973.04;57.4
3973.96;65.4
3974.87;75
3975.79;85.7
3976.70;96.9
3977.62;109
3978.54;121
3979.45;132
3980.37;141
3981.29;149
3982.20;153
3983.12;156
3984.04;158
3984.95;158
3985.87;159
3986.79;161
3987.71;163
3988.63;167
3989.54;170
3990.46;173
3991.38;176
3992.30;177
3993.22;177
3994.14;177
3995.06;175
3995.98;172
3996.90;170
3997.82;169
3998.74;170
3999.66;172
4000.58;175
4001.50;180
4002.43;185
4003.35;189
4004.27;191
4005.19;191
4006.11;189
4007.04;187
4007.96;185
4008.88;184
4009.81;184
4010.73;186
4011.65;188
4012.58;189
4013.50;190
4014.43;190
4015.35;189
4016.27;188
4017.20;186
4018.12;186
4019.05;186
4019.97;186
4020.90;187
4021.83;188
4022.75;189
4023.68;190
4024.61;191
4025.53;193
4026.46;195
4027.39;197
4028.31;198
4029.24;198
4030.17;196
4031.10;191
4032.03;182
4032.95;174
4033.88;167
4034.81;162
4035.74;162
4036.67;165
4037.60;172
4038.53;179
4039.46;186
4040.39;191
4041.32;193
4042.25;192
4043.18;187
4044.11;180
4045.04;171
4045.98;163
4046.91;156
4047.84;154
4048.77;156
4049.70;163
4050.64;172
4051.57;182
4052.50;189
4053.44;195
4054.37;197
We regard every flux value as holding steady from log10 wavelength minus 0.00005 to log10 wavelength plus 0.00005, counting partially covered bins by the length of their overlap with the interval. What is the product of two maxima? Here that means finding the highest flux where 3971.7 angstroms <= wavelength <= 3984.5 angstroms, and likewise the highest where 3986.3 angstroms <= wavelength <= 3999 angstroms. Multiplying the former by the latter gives 27966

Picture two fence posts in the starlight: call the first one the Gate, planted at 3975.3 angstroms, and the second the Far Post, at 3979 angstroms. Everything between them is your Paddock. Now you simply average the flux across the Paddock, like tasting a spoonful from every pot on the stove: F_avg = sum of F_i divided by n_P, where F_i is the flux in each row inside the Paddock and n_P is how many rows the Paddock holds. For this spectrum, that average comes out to 103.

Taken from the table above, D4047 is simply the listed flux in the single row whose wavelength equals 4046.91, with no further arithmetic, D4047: 156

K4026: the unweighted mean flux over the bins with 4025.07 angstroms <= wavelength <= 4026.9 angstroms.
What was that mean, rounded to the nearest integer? 194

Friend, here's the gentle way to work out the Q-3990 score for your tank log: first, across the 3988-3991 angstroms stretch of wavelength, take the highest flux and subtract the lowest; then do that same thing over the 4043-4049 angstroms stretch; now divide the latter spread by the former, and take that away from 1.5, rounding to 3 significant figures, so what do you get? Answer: -4.00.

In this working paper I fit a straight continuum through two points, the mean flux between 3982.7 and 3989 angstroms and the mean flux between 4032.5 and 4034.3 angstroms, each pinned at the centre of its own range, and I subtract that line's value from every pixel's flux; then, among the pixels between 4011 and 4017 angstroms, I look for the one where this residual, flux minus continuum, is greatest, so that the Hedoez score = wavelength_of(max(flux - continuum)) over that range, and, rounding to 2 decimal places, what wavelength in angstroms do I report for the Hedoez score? 4013.50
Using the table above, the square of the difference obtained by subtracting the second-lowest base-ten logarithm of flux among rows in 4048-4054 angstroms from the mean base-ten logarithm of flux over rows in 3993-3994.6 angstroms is 0.001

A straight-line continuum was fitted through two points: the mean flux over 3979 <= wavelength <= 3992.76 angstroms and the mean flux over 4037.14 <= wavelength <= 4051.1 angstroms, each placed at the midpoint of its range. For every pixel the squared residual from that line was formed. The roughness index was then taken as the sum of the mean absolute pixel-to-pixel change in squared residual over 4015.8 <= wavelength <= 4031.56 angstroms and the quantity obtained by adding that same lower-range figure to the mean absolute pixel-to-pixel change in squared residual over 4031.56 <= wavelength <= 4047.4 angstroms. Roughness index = 204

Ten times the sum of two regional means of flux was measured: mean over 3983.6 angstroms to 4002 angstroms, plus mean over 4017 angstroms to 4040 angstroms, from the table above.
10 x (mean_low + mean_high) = 3542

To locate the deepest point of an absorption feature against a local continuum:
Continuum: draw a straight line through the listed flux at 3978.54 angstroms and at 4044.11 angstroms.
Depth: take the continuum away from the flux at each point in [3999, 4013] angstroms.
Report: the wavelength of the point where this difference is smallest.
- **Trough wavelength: 3999.66 angstroms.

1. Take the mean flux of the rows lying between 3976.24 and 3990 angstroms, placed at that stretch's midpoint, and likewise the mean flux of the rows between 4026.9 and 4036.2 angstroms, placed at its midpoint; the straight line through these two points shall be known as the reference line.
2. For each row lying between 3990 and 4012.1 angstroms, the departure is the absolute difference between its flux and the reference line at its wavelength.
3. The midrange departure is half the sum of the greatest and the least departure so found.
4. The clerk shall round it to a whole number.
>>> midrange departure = 20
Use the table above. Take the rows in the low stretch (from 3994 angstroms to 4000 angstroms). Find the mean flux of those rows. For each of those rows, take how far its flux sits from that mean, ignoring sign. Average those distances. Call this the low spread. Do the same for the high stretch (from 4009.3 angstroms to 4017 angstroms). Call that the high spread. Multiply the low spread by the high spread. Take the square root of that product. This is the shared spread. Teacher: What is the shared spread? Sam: 1.8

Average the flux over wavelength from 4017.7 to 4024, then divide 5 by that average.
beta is 0.0267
